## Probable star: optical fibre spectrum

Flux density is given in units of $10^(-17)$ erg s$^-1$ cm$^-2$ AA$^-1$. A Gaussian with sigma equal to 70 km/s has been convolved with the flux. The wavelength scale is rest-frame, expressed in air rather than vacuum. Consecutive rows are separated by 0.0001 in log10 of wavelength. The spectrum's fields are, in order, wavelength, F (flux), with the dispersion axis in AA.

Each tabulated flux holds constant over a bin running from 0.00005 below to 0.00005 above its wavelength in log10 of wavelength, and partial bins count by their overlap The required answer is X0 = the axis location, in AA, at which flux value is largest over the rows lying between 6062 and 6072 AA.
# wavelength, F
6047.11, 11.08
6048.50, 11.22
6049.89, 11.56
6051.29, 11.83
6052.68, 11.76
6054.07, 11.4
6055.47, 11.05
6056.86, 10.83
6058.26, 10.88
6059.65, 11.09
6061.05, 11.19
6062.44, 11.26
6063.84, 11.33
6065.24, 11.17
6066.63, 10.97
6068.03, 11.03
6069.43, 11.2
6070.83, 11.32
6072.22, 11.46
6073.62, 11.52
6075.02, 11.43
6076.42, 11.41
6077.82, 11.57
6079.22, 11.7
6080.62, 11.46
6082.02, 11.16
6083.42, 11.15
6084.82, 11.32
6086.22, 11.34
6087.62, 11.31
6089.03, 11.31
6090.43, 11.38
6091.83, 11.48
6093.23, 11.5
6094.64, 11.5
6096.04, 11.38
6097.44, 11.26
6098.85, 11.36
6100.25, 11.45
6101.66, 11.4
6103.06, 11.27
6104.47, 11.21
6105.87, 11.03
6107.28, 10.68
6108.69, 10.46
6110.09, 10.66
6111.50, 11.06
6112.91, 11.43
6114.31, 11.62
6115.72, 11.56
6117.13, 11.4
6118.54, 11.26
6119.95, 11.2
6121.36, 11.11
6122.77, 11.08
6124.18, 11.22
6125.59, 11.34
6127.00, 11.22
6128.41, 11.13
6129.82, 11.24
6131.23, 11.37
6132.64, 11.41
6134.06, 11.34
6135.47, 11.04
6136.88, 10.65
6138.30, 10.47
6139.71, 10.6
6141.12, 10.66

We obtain 6063.84 AA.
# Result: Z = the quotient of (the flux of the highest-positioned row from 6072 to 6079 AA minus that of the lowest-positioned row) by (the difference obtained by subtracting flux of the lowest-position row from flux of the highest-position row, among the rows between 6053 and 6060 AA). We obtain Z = -0.35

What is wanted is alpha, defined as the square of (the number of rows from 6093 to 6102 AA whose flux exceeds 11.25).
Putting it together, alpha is 49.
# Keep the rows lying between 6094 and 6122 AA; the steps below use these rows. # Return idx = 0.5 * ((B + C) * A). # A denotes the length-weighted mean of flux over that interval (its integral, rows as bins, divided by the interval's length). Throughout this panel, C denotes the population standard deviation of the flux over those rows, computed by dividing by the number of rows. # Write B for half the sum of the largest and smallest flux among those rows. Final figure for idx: 63.6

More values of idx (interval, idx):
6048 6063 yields 65.7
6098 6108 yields 63.3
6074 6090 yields 65.9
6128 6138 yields 62.8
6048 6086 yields 65.5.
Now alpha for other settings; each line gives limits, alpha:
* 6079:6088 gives 25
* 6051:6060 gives 9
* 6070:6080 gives 49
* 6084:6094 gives 49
